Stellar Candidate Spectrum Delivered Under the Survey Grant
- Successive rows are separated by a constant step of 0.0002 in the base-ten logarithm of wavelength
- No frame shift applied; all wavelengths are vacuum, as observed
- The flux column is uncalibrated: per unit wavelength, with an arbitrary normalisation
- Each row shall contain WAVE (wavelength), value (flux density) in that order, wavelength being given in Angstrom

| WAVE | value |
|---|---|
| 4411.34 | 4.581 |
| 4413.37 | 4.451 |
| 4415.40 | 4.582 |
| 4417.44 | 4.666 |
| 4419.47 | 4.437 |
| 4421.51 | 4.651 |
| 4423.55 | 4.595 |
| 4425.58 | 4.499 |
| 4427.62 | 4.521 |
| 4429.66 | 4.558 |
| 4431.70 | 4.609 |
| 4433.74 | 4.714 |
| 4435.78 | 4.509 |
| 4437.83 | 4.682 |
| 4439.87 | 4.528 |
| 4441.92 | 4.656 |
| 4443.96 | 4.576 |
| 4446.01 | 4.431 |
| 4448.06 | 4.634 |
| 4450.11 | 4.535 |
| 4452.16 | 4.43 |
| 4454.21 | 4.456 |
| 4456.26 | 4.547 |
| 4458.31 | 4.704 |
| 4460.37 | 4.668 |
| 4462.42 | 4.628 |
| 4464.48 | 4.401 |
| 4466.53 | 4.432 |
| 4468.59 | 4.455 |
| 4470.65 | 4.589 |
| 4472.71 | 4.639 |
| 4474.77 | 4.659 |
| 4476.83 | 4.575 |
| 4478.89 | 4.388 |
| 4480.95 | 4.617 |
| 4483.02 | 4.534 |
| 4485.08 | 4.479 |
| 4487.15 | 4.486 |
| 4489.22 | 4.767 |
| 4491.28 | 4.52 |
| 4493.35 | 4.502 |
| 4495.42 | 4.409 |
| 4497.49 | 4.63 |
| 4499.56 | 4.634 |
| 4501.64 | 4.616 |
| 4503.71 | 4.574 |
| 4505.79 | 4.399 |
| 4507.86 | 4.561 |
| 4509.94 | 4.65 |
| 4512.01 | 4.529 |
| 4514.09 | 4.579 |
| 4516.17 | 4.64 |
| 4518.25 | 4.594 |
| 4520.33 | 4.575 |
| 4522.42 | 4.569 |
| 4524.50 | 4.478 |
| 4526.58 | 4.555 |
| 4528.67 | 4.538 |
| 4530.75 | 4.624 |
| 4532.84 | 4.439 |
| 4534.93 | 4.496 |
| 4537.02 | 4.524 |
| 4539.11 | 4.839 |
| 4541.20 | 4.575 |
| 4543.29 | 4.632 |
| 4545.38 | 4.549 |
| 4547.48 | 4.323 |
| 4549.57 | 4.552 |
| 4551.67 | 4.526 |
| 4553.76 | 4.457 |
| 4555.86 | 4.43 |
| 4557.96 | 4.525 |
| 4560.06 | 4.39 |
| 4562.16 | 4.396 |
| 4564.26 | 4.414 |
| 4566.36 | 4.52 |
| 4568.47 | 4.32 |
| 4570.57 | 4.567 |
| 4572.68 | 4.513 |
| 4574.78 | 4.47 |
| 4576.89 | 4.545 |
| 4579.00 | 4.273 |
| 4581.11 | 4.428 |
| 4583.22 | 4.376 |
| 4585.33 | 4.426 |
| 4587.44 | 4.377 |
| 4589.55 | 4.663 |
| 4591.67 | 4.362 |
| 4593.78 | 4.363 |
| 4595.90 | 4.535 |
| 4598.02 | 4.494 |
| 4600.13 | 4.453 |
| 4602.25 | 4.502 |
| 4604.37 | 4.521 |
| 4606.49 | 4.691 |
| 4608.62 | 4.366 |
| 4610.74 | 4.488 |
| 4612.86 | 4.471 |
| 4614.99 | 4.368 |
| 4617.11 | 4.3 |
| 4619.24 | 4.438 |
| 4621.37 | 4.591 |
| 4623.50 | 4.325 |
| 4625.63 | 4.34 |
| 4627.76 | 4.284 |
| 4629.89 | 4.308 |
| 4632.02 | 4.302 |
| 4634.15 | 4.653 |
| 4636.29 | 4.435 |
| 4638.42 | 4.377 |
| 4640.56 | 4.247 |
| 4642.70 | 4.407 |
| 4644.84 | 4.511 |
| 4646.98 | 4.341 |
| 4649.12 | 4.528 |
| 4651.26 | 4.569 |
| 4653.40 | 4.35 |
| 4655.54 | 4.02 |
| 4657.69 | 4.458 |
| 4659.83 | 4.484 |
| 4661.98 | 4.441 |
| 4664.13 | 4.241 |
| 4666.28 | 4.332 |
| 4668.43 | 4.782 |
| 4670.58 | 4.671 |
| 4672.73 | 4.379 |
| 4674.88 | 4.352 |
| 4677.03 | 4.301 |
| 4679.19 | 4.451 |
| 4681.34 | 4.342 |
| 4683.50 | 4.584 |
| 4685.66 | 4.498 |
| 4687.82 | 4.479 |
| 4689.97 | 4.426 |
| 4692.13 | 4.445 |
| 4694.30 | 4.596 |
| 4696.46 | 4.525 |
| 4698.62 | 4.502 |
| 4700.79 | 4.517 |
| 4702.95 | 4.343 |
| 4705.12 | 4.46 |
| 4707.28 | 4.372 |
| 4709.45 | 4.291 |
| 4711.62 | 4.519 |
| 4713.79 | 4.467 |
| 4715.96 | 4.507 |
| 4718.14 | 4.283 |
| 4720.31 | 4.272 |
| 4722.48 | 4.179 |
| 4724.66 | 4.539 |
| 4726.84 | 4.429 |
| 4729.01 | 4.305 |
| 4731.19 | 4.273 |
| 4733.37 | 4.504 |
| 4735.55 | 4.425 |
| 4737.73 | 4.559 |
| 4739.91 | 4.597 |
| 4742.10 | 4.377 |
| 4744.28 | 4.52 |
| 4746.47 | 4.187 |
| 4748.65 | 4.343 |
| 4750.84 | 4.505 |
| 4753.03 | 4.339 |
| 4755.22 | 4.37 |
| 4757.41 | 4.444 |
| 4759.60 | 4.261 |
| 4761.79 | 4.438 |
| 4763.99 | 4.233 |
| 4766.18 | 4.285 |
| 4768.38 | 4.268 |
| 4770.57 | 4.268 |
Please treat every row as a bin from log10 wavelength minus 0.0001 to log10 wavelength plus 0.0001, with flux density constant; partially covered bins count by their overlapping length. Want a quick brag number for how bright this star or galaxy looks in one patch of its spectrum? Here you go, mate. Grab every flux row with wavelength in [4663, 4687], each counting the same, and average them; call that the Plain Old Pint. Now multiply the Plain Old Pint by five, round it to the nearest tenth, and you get 22.2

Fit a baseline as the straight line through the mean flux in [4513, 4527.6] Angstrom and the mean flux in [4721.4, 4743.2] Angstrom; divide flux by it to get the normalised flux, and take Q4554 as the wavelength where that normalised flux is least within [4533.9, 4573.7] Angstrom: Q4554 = 4547.48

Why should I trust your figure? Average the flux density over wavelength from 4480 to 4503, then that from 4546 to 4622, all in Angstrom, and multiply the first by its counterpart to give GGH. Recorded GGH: 20.3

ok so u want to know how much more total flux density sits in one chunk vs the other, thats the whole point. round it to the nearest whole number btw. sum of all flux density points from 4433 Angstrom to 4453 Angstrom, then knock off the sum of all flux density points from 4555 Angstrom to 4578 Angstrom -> -3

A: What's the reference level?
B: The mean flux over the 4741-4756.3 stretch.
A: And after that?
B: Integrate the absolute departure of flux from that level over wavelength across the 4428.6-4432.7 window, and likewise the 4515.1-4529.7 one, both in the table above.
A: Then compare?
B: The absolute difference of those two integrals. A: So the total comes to 1.9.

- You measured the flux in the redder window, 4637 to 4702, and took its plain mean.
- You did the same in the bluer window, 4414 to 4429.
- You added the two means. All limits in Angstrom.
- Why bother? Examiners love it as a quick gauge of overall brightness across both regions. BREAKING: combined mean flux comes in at 9.00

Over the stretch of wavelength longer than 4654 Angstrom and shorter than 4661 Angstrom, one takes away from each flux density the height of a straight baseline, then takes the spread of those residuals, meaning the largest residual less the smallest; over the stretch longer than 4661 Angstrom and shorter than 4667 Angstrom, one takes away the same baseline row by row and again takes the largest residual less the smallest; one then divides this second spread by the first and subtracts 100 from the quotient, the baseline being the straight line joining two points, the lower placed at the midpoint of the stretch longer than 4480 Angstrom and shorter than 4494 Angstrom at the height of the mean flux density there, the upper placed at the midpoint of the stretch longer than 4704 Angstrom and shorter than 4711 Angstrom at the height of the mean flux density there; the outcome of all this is -99.6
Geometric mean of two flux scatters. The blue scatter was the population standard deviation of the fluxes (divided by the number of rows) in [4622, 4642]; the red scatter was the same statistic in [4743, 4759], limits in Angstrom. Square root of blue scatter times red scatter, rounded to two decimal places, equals 0.11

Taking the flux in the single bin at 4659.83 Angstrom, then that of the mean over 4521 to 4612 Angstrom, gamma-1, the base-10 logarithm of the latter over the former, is 0.001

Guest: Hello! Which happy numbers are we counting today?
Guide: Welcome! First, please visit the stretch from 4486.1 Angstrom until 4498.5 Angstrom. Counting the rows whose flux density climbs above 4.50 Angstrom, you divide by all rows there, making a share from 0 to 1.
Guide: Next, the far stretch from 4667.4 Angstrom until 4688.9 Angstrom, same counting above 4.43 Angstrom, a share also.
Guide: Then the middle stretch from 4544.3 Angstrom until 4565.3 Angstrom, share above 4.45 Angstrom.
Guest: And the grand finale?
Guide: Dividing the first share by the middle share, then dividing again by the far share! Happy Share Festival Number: 2.22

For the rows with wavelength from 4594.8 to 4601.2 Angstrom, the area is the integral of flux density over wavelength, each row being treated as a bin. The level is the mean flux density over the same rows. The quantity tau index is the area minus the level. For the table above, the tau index 24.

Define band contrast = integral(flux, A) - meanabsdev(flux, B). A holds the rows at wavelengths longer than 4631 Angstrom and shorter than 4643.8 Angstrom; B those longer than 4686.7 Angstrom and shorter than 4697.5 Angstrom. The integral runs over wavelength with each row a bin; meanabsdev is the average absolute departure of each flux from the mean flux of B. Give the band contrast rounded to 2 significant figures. 56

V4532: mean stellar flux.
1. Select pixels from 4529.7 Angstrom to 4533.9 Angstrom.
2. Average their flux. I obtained 4.53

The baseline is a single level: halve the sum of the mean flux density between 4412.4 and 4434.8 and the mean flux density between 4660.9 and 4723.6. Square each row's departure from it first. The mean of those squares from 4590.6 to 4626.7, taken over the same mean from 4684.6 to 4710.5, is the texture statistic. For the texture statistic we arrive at 1.5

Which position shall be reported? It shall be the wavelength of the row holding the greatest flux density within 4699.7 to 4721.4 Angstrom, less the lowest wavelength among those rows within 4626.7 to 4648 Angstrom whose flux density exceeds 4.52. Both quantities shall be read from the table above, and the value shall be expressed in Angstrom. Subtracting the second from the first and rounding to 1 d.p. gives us 77.5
